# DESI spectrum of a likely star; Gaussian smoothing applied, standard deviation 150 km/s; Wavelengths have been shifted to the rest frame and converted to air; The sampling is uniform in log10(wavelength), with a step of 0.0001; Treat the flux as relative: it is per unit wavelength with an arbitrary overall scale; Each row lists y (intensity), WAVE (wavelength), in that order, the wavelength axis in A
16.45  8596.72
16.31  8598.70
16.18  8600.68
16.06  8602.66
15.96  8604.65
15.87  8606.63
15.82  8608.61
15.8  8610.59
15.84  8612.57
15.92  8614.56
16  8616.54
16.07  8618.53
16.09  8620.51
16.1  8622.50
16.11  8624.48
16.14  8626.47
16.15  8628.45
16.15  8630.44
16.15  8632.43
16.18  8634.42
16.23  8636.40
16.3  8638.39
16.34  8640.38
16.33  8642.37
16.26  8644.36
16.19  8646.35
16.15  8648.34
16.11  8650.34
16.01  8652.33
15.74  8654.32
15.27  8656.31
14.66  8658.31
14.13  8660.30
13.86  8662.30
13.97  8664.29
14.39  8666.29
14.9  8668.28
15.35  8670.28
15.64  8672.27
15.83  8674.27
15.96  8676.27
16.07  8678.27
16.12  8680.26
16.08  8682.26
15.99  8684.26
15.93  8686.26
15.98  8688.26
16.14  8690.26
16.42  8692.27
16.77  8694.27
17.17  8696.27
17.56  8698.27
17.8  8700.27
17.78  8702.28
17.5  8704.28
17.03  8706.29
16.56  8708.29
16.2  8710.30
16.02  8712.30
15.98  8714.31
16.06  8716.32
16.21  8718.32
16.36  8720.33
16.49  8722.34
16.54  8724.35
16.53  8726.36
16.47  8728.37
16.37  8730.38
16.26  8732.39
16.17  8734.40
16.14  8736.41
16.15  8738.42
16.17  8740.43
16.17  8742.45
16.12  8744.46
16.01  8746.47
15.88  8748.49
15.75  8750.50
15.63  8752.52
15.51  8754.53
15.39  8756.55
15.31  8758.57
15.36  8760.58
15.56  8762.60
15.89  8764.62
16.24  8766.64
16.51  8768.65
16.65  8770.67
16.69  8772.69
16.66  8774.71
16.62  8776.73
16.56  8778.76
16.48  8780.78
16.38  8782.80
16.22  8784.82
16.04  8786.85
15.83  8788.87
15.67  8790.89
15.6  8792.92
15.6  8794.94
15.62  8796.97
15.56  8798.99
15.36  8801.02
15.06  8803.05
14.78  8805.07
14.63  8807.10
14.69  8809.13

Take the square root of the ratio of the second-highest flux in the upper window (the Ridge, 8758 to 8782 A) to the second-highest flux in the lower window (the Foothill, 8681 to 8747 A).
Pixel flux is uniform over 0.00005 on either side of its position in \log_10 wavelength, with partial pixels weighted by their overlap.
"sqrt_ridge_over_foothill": 0.968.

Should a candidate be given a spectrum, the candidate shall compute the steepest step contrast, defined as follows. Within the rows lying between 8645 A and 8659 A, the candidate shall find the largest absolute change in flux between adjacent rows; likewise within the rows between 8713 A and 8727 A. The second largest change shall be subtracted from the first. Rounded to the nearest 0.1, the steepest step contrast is 0.5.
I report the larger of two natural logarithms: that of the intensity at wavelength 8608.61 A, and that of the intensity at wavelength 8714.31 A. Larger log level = 2.77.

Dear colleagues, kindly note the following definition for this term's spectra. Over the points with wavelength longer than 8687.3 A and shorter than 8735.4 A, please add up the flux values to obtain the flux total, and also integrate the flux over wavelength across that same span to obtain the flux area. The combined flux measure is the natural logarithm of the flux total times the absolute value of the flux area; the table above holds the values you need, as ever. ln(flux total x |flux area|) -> 12.67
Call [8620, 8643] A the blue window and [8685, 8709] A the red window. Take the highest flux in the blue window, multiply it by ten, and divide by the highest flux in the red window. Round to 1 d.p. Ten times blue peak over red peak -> 9.2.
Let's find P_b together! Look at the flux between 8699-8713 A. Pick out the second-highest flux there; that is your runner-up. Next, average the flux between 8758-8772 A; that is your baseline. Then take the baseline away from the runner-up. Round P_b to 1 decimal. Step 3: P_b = 1.8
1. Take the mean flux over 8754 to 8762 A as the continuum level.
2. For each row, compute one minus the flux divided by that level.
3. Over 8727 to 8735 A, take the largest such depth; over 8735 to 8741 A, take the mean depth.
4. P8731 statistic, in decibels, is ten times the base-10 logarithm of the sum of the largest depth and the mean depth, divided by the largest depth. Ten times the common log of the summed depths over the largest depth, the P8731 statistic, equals 3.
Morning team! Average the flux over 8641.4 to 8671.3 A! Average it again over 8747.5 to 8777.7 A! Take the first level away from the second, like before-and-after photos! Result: 0.7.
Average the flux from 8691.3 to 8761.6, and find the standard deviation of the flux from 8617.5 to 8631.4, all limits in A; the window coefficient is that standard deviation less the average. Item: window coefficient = -16.3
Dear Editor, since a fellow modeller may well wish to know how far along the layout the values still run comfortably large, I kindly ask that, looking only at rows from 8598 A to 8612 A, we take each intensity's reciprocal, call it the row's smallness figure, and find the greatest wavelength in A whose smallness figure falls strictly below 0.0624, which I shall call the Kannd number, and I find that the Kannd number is 8602.66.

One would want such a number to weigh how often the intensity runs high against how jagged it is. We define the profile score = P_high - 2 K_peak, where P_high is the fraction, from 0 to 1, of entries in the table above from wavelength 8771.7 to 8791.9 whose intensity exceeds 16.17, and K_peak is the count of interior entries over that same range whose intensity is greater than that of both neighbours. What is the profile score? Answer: 0.7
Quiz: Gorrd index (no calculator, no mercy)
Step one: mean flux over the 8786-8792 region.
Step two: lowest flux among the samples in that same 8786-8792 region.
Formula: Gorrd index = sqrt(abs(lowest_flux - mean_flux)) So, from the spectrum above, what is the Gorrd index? 0.42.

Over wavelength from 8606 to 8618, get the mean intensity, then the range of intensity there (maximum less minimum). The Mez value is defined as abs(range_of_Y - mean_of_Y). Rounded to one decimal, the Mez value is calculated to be 15.7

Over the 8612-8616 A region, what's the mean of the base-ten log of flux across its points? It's 1.20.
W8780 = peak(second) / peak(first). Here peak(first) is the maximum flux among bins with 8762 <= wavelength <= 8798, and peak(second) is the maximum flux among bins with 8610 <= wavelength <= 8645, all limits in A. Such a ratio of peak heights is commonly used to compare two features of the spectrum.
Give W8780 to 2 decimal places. 0.98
